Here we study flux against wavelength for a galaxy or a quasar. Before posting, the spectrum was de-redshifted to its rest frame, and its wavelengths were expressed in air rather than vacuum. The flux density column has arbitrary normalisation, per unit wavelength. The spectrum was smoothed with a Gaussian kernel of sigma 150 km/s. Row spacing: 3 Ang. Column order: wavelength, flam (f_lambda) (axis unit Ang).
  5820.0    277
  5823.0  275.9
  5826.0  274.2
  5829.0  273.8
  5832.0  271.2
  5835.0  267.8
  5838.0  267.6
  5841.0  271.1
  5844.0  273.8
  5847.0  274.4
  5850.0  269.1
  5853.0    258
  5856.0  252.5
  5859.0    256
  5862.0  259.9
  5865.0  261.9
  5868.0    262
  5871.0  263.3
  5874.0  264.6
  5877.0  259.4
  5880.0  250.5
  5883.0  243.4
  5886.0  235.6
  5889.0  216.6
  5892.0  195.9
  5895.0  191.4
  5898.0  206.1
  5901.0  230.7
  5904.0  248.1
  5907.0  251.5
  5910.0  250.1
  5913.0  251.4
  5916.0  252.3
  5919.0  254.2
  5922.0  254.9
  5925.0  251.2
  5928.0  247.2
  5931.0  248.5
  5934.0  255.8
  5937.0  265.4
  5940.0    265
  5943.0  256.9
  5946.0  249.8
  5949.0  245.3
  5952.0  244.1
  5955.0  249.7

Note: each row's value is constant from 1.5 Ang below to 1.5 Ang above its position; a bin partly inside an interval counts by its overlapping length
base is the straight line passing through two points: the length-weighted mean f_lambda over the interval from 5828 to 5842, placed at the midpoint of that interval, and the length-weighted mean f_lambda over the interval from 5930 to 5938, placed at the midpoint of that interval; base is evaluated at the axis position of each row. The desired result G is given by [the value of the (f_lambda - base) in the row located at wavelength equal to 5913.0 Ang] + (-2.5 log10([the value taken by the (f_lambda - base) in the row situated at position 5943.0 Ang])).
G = -9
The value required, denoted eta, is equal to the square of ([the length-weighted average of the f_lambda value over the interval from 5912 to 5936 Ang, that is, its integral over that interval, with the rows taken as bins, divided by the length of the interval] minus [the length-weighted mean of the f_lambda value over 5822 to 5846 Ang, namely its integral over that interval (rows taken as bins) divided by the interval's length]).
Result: 387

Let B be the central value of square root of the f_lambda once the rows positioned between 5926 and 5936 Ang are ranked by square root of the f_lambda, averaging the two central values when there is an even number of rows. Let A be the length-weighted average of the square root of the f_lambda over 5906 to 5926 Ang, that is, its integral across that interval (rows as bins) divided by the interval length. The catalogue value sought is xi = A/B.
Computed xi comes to 1.01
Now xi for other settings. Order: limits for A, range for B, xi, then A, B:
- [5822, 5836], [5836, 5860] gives 1.01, 16.5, 16.4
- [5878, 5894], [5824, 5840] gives 0.92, 15.1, 16.5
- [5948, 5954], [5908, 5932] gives 0.99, 15.7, 15.9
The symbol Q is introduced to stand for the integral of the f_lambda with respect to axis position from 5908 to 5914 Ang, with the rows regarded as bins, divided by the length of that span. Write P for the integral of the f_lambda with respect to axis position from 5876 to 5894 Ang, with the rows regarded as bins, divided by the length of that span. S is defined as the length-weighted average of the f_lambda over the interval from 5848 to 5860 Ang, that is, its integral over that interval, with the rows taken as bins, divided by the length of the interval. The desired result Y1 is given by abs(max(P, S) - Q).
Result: 9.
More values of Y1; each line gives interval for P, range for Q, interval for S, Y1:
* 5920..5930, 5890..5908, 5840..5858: 46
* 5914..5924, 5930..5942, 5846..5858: 4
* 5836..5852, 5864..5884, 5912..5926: 13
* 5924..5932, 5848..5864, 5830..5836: 10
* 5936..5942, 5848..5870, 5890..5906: 4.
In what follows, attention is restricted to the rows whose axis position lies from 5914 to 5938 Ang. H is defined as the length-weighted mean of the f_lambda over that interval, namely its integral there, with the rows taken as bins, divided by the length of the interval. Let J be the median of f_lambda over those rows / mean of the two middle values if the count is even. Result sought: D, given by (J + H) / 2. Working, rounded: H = 253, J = 253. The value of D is 253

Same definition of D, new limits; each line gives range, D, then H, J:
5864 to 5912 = 244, 239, 249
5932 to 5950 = 256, 256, 256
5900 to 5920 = 250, 249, 251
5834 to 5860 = 267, 266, 268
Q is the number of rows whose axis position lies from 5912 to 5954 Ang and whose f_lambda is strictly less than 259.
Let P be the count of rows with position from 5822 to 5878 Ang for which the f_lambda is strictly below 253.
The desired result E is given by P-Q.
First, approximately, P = 1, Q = 12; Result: -11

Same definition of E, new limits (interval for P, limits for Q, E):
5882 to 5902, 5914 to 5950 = -3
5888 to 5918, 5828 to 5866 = 7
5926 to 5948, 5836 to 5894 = -5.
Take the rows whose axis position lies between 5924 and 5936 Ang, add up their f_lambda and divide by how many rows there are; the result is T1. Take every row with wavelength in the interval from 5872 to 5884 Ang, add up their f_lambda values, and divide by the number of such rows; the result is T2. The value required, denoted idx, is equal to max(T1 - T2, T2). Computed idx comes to 254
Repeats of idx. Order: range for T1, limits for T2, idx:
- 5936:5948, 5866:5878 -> 262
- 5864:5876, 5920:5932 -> 250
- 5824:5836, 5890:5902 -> 206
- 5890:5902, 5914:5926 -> 253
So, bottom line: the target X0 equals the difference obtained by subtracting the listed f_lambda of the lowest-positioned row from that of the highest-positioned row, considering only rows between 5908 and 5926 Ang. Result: 1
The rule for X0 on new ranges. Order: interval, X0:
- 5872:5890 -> -48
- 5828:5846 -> 0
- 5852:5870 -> 4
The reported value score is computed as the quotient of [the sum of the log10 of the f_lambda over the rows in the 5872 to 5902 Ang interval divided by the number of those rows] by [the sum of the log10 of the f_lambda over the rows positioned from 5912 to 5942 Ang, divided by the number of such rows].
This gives 0.98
